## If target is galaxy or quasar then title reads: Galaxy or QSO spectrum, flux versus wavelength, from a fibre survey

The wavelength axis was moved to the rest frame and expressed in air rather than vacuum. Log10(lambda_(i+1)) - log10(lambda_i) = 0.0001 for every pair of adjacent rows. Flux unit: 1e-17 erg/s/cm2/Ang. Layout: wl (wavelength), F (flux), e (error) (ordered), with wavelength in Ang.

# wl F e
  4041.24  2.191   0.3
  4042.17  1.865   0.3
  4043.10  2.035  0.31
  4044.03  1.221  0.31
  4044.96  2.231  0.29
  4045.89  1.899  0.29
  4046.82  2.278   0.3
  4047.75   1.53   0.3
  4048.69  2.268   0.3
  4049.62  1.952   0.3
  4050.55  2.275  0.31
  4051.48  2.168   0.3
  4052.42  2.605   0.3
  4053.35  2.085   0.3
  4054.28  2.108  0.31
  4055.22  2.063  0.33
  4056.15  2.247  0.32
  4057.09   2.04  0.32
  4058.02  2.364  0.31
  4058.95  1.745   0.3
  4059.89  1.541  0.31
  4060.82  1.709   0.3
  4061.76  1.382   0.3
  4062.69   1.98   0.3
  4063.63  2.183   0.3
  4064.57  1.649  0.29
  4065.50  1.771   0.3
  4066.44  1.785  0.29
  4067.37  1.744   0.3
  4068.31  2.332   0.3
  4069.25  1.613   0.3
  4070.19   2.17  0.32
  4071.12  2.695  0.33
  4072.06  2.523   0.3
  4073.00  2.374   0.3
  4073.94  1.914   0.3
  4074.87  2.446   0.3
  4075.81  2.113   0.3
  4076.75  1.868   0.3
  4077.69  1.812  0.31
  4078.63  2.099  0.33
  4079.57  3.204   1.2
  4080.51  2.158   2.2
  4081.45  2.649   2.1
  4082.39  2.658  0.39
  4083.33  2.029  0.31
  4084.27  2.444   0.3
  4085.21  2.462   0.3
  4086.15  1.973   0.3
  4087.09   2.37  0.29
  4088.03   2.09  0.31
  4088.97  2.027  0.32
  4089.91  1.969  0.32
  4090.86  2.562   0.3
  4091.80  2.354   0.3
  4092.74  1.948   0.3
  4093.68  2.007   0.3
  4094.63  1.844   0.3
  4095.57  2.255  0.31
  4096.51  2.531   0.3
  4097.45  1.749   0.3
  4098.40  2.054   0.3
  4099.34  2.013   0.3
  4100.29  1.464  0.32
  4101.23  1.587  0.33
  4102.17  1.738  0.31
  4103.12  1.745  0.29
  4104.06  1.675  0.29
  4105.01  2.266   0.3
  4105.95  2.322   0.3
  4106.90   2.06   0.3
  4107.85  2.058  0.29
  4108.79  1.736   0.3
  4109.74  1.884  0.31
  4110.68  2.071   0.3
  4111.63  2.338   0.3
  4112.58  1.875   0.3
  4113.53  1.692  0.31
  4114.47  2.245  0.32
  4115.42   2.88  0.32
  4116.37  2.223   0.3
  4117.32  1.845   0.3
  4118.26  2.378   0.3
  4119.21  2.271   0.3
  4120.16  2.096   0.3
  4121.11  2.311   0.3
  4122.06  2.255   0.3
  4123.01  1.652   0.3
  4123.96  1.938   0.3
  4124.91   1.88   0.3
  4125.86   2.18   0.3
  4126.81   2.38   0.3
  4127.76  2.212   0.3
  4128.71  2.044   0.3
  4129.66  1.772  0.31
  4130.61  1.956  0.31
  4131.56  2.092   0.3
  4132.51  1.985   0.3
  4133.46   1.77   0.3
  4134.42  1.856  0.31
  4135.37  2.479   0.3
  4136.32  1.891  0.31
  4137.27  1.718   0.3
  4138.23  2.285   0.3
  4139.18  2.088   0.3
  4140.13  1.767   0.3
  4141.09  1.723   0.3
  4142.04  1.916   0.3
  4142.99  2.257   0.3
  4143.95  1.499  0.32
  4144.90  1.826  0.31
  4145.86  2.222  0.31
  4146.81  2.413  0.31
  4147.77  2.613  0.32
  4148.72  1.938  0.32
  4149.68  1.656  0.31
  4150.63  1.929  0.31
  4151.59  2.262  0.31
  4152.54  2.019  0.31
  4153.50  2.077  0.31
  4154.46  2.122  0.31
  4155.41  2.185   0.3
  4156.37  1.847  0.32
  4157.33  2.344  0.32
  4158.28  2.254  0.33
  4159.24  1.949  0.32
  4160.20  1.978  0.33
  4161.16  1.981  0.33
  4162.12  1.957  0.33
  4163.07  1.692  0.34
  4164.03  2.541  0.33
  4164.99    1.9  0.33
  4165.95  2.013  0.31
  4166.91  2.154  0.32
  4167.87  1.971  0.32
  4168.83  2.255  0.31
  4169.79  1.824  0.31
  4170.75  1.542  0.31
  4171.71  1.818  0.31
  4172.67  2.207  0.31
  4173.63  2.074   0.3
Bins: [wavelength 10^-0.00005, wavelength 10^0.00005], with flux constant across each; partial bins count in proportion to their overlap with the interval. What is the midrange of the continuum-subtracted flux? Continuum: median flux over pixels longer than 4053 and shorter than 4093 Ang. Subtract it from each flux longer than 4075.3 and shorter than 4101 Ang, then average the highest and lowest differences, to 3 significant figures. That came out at 0.244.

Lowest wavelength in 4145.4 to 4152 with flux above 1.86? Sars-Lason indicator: 4145.86 Ang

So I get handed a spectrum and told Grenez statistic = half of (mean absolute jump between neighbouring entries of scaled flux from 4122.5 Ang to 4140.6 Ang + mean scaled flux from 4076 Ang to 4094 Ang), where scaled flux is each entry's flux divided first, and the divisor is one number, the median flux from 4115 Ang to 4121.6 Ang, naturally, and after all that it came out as 0.551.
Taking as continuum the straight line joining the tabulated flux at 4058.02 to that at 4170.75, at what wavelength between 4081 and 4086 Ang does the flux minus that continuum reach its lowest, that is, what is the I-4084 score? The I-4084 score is 4083.33 Ang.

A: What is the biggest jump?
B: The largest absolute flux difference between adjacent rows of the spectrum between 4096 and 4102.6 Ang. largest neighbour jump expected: 0.78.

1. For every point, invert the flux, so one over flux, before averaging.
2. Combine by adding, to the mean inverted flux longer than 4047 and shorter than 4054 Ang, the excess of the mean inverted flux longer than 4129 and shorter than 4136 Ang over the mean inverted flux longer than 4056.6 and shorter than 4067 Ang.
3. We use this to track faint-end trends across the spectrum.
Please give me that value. 0.43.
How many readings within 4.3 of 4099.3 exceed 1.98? 4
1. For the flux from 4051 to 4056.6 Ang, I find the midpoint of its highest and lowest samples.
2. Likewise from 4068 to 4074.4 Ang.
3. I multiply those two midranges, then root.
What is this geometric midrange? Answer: 2.24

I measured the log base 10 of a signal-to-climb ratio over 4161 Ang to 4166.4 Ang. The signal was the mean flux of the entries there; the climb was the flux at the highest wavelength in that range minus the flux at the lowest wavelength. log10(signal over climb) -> 1.80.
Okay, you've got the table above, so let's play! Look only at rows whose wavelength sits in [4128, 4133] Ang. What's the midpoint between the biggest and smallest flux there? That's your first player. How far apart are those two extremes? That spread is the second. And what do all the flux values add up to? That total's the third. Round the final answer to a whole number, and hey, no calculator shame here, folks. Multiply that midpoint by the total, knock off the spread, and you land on 19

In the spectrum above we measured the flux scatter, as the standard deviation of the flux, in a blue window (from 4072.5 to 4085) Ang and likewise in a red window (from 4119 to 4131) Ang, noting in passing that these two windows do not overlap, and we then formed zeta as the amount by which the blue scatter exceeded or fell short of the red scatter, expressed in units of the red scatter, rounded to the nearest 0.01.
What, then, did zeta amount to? 0.77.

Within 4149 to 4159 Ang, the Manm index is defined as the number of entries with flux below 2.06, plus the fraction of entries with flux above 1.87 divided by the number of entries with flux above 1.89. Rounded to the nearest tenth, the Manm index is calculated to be 4.1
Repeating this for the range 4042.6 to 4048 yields 4.2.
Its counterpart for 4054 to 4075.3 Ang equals 12.0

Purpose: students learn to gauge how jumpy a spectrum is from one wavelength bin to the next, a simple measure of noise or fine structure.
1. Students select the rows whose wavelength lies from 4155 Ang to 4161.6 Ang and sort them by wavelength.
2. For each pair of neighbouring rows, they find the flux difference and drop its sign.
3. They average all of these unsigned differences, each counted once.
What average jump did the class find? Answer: 0.21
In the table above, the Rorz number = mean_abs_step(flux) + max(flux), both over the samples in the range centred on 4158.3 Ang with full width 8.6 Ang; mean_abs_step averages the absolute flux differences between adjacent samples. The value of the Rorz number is 2.51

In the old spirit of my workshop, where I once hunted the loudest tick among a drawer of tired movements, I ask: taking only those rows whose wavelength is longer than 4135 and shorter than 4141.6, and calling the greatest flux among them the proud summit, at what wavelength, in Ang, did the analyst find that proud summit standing 4135.37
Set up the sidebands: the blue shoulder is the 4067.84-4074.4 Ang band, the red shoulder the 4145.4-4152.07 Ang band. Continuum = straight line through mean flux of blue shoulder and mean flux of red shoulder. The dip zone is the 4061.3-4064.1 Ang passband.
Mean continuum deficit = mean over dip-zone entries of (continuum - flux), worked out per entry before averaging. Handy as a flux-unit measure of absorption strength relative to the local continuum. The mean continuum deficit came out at 0.39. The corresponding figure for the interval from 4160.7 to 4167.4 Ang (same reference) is 0.10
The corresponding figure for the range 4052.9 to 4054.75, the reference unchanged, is 0.15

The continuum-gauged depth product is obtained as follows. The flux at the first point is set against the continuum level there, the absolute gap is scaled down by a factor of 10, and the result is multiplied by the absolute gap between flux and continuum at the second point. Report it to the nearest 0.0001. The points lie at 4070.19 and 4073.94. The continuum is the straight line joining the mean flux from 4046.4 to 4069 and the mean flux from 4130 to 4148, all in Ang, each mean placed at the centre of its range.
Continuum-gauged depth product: 0.0014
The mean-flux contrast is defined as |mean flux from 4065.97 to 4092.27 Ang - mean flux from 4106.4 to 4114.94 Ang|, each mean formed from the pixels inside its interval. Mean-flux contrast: 0.23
